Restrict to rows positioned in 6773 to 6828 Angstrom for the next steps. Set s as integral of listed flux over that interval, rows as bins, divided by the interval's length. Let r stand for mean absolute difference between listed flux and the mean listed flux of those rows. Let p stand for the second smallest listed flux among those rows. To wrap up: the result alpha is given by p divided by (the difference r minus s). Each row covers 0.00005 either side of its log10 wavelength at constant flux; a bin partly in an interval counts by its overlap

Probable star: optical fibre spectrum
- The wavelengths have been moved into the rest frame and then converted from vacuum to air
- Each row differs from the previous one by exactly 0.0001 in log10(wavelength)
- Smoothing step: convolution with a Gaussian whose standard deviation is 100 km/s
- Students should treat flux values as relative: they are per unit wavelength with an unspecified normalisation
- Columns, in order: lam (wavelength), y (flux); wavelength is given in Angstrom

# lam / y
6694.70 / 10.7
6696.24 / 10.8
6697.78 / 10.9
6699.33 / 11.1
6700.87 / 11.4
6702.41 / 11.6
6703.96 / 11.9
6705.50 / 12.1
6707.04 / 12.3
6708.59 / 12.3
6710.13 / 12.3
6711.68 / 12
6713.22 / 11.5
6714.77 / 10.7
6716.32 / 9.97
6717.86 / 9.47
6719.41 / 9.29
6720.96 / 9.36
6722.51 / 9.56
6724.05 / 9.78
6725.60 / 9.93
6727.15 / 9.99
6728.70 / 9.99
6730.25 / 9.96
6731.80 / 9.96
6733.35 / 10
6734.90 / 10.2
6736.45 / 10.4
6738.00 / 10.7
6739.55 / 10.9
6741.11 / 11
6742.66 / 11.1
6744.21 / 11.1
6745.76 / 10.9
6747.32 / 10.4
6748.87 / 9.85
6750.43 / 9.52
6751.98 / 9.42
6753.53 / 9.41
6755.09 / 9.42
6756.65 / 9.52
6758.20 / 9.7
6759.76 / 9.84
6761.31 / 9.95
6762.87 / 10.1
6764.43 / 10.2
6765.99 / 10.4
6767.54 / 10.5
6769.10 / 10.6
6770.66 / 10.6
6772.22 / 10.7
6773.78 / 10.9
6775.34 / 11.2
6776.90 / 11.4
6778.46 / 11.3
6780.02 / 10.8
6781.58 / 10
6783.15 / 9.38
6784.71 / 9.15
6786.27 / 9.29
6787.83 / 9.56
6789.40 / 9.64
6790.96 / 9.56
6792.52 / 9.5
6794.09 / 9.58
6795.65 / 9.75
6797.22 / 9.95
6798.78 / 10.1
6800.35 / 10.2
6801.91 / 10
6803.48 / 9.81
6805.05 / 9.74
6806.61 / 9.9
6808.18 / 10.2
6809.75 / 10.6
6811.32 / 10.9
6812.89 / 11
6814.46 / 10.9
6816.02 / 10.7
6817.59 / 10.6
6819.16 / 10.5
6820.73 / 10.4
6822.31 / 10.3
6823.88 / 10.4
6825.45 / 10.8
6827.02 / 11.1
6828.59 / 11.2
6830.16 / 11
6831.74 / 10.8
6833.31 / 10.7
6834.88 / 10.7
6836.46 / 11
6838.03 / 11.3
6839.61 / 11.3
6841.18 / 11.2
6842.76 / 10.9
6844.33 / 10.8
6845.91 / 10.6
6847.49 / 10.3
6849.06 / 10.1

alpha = -0.955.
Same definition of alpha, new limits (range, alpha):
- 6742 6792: -0.971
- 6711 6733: -0.981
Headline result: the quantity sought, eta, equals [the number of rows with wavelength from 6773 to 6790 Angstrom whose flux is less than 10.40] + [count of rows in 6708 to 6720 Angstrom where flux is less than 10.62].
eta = 9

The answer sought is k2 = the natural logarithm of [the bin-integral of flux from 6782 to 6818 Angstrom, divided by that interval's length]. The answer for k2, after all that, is 2.30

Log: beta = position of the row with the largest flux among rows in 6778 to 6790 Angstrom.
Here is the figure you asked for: 6778.46 Angstrom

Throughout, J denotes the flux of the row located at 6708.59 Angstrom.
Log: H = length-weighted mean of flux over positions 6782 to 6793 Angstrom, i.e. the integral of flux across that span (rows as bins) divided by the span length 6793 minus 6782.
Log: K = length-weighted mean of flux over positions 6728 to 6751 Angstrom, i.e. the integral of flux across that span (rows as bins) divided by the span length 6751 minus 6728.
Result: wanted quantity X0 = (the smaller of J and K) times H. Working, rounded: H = 9.5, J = 12.3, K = 10.4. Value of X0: 98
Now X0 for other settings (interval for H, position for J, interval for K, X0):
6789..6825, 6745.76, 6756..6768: 102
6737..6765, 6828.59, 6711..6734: 103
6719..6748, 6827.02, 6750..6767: 100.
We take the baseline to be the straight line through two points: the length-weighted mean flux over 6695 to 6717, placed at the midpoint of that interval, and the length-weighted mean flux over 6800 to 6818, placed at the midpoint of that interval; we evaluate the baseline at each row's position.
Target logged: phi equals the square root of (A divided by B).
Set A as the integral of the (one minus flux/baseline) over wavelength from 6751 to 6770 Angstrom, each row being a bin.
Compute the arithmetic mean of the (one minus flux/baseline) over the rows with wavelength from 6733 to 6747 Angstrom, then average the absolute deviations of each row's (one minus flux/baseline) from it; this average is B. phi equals 7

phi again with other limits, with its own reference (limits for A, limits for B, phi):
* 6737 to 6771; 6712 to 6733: 8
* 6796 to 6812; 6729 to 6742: 4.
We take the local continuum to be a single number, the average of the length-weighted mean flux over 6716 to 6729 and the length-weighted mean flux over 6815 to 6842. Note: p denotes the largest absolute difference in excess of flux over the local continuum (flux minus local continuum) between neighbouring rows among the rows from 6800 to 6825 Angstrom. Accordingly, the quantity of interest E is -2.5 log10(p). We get 0.99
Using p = 0.40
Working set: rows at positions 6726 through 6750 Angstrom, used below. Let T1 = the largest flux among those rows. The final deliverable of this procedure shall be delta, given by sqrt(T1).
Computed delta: 3.33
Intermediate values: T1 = 11.1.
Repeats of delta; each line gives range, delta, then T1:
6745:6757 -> 3.30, 10.9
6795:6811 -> 3.26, 10.6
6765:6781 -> 3.38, 11.4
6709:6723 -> 3.51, 12.3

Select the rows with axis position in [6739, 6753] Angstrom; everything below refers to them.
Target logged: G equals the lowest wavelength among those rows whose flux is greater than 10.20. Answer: 6739.55 Angstrom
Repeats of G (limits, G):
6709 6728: 6710.13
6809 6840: 6809.75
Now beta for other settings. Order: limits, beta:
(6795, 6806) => 6800.35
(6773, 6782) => 6776.90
